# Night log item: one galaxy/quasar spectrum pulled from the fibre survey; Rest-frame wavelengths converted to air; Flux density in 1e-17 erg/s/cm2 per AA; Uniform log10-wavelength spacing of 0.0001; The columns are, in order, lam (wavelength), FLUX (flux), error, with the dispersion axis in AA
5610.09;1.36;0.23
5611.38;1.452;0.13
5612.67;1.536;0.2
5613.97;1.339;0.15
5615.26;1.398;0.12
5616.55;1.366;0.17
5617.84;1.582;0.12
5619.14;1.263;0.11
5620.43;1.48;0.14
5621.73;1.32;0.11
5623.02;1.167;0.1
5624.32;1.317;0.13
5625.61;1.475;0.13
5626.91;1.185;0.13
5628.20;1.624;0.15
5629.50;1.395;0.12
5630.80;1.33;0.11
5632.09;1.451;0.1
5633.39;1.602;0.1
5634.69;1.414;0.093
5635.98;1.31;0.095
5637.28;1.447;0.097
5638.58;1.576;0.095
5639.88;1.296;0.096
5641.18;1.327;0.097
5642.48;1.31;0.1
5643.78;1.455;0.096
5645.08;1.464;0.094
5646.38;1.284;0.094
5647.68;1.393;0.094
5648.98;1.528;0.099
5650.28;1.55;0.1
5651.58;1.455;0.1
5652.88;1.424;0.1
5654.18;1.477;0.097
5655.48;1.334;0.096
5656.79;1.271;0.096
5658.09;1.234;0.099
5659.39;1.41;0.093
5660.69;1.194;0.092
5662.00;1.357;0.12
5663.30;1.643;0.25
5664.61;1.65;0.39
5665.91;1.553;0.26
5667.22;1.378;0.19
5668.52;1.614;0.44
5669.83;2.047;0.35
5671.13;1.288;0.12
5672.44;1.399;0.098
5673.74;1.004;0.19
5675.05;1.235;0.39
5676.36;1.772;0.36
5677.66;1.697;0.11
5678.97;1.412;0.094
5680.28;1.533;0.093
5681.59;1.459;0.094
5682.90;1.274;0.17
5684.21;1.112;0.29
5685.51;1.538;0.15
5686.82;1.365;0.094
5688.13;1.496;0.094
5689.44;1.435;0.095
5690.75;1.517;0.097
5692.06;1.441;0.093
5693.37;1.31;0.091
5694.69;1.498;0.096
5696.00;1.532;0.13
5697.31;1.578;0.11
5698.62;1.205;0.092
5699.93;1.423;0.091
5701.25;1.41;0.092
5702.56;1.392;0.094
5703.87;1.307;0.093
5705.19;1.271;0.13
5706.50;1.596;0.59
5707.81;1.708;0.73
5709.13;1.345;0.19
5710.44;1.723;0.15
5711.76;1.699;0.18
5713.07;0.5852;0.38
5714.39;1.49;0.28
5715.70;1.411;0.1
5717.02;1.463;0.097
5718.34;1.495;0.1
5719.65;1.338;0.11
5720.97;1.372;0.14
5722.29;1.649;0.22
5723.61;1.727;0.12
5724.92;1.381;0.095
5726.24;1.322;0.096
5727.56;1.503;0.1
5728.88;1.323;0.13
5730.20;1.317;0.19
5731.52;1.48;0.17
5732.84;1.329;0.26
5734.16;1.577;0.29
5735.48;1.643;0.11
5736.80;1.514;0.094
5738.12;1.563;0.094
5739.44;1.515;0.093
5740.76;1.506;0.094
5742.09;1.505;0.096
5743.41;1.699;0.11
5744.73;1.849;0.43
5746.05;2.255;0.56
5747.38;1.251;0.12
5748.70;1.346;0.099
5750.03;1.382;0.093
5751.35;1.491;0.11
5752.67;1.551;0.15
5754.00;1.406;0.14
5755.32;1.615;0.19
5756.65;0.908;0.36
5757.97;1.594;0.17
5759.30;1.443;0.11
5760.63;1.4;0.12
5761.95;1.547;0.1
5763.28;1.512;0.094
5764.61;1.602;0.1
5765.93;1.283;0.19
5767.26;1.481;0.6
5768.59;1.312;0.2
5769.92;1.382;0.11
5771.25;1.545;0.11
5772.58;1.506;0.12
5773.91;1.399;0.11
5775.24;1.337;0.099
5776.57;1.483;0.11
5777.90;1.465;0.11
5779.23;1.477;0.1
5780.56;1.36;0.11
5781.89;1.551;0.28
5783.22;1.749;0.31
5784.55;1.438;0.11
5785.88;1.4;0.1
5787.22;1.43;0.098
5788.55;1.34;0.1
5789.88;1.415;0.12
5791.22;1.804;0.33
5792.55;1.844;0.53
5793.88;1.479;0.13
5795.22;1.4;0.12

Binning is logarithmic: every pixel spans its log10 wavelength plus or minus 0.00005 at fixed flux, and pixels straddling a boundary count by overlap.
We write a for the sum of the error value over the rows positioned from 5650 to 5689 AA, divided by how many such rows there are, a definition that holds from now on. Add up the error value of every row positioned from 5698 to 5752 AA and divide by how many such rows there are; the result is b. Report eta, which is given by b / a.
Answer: 1.0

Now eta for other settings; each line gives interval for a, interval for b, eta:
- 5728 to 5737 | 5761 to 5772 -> 1.1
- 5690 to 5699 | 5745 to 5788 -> 1.7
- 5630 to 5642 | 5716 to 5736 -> 1.5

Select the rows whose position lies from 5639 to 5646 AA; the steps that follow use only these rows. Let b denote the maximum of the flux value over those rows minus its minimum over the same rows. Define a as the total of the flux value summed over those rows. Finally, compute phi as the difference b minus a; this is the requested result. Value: -6.7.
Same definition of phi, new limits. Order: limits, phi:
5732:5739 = -7.3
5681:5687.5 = -6.3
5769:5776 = -7.0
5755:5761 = -6.3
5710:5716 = -5.8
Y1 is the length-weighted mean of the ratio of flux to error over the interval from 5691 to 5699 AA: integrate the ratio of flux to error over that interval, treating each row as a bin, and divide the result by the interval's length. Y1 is 14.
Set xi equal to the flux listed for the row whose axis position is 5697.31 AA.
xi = 1.578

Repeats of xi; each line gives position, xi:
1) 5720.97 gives 1.372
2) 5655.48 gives 1.334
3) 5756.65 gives 0.908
